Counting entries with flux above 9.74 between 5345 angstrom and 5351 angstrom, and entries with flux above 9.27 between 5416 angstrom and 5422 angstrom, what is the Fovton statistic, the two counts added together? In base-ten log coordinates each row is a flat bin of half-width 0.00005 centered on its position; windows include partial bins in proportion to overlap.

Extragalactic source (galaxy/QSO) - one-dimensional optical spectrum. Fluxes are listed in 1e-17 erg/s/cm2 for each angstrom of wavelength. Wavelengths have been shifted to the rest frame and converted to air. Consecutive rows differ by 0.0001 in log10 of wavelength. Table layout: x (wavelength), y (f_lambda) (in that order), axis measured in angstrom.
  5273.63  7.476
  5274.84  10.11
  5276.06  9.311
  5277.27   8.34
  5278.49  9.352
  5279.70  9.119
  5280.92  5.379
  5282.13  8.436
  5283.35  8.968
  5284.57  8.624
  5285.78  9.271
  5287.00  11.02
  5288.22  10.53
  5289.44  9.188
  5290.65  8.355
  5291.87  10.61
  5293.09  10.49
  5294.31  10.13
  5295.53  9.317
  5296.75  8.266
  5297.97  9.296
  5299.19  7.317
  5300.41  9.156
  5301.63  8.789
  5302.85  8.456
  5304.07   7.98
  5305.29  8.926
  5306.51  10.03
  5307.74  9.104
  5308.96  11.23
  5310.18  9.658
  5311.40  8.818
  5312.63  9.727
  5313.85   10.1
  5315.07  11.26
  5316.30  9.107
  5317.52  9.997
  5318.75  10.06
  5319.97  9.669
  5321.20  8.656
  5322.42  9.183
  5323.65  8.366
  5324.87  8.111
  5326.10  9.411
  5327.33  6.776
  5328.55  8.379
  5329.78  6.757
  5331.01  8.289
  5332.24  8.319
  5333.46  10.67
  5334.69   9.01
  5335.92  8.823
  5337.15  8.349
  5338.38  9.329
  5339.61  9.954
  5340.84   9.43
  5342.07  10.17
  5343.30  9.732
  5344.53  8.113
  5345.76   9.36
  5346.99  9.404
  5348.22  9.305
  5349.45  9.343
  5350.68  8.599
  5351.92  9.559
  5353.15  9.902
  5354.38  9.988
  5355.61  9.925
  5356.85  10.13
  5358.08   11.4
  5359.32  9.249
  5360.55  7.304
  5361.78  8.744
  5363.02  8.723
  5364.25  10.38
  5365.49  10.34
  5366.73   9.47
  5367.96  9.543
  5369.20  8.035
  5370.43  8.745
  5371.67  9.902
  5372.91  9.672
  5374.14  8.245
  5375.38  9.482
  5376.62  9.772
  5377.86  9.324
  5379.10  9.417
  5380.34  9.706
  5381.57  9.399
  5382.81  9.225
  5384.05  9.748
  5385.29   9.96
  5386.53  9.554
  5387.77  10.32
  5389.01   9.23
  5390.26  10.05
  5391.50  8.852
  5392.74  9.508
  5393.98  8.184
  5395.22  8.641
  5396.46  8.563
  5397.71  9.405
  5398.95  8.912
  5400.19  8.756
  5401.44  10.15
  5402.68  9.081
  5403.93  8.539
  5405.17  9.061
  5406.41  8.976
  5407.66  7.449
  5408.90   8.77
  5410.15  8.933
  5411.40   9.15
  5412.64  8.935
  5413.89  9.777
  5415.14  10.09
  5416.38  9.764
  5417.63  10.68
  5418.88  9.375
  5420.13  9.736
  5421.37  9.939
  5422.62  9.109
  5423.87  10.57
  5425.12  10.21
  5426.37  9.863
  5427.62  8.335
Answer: 5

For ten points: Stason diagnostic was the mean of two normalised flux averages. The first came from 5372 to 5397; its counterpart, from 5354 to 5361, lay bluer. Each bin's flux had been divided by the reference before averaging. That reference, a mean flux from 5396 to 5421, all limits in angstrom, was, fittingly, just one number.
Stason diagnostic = 1.03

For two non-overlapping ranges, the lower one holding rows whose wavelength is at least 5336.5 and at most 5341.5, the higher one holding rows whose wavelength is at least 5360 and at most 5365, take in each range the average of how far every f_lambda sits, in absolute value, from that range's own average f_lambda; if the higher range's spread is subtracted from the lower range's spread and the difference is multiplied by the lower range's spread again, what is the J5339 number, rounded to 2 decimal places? -0.15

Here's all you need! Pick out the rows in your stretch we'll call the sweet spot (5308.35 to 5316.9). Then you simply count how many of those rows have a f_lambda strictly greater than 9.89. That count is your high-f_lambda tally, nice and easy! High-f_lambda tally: 3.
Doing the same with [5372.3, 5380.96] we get 0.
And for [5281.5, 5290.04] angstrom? 2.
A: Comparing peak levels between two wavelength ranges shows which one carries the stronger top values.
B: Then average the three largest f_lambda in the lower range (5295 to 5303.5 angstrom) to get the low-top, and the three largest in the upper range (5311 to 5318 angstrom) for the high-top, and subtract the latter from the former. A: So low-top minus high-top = -1.20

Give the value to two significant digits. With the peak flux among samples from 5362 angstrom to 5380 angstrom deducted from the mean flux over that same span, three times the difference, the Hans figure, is -3.1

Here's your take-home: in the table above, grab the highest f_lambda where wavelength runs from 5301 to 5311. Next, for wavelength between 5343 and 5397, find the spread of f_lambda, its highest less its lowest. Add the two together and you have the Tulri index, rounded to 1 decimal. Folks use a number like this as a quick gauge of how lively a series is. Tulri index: 15.3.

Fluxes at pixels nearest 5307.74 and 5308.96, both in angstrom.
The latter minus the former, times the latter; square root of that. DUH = 4.9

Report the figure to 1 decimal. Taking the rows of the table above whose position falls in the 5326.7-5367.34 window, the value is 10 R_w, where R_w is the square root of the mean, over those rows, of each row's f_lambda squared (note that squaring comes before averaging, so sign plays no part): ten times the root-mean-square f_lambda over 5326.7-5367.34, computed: 92.5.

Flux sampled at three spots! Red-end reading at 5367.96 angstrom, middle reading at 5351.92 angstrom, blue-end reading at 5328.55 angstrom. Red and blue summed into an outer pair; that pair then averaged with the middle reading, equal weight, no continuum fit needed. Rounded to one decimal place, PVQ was 13.7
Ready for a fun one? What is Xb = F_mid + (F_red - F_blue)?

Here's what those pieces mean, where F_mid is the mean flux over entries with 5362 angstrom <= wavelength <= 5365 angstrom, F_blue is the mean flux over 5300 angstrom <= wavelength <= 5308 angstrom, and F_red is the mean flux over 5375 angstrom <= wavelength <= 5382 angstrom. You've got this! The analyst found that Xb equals 10.1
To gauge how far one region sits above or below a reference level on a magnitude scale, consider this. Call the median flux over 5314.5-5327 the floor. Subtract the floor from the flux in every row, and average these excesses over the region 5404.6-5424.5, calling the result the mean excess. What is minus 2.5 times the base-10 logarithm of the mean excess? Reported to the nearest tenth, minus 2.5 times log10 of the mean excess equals 2.5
